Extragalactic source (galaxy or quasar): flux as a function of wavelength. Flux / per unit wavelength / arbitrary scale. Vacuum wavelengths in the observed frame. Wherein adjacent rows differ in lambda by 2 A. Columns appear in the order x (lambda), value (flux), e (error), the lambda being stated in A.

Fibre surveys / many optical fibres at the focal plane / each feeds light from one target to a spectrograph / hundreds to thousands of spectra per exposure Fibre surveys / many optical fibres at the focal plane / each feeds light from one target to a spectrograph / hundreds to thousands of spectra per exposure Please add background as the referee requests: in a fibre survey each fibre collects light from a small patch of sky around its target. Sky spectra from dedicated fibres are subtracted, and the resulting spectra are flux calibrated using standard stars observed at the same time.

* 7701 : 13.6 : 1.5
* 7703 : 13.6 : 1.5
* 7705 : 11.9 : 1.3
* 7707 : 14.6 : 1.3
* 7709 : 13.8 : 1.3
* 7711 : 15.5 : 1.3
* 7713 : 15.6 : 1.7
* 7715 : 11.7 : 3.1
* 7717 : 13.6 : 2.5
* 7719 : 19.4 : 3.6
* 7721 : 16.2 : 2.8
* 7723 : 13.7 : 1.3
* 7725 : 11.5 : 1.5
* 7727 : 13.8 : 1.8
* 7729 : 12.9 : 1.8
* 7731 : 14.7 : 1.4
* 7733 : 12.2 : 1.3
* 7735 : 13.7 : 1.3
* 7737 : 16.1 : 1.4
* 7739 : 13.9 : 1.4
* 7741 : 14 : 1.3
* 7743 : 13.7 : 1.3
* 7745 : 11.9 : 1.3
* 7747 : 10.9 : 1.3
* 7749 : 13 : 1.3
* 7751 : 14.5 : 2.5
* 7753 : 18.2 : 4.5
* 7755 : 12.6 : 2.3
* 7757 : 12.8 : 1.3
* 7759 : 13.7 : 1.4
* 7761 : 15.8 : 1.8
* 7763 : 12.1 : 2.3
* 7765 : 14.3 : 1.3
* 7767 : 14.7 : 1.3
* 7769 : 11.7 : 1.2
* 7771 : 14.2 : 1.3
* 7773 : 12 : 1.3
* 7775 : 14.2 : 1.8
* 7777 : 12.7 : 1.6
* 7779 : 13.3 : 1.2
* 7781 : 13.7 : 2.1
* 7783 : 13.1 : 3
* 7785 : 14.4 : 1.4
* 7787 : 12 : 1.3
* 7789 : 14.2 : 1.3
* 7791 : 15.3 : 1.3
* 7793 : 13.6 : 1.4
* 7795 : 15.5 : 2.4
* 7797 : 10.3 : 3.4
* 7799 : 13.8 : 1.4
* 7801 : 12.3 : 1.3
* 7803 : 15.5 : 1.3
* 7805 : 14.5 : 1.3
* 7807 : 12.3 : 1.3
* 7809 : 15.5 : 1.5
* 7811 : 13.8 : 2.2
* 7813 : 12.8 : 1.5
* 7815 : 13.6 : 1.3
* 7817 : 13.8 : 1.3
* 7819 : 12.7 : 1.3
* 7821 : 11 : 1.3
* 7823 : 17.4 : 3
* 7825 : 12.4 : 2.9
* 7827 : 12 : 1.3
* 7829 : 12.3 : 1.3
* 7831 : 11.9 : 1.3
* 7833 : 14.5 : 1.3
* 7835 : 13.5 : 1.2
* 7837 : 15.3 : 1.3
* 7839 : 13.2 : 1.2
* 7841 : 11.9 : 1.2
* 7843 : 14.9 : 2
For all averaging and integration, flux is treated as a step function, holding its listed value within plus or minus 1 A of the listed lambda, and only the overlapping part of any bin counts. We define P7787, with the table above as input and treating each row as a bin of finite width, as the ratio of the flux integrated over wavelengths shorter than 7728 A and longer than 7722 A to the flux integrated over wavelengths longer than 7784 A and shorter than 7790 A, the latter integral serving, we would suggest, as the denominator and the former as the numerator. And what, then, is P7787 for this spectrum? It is 0.96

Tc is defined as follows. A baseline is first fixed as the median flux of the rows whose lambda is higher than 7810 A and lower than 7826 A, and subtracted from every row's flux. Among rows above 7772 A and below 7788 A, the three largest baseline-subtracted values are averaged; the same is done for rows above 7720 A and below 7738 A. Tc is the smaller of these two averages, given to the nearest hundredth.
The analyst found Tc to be 0.90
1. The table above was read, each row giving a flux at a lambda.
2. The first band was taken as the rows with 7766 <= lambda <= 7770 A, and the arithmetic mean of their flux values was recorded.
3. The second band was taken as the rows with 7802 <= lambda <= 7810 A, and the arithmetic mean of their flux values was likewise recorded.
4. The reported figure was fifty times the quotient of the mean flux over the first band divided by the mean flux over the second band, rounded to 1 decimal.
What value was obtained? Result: 45.7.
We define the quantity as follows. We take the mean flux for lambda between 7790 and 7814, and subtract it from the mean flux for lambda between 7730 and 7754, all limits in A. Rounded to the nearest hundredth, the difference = 0.13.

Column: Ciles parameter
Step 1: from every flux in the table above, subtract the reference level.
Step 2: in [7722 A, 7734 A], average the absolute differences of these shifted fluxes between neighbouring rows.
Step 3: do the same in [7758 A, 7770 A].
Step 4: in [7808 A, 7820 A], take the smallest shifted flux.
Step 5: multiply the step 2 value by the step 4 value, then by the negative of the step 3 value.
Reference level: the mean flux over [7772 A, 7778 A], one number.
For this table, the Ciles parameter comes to 1.2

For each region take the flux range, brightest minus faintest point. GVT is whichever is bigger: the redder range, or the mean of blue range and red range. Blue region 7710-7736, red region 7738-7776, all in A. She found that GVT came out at 7.6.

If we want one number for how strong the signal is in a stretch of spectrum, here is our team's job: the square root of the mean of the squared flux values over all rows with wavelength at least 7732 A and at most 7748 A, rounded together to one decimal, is 13.4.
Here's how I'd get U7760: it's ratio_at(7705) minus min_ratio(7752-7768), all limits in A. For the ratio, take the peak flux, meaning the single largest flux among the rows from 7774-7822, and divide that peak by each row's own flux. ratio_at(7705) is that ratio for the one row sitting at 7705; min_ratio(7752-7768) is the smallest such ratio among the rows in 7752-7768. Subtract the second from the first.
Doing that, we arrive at 0.45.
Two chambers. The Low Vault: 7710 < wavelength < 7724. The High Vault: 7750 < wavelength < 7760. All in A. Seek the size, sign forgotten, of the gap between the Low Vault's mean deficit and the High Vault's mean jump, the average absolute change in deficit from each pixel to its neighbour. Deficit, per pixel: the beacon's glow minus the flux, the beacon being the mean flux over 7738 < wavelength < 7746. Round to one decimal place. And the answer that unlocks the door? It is 4.3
